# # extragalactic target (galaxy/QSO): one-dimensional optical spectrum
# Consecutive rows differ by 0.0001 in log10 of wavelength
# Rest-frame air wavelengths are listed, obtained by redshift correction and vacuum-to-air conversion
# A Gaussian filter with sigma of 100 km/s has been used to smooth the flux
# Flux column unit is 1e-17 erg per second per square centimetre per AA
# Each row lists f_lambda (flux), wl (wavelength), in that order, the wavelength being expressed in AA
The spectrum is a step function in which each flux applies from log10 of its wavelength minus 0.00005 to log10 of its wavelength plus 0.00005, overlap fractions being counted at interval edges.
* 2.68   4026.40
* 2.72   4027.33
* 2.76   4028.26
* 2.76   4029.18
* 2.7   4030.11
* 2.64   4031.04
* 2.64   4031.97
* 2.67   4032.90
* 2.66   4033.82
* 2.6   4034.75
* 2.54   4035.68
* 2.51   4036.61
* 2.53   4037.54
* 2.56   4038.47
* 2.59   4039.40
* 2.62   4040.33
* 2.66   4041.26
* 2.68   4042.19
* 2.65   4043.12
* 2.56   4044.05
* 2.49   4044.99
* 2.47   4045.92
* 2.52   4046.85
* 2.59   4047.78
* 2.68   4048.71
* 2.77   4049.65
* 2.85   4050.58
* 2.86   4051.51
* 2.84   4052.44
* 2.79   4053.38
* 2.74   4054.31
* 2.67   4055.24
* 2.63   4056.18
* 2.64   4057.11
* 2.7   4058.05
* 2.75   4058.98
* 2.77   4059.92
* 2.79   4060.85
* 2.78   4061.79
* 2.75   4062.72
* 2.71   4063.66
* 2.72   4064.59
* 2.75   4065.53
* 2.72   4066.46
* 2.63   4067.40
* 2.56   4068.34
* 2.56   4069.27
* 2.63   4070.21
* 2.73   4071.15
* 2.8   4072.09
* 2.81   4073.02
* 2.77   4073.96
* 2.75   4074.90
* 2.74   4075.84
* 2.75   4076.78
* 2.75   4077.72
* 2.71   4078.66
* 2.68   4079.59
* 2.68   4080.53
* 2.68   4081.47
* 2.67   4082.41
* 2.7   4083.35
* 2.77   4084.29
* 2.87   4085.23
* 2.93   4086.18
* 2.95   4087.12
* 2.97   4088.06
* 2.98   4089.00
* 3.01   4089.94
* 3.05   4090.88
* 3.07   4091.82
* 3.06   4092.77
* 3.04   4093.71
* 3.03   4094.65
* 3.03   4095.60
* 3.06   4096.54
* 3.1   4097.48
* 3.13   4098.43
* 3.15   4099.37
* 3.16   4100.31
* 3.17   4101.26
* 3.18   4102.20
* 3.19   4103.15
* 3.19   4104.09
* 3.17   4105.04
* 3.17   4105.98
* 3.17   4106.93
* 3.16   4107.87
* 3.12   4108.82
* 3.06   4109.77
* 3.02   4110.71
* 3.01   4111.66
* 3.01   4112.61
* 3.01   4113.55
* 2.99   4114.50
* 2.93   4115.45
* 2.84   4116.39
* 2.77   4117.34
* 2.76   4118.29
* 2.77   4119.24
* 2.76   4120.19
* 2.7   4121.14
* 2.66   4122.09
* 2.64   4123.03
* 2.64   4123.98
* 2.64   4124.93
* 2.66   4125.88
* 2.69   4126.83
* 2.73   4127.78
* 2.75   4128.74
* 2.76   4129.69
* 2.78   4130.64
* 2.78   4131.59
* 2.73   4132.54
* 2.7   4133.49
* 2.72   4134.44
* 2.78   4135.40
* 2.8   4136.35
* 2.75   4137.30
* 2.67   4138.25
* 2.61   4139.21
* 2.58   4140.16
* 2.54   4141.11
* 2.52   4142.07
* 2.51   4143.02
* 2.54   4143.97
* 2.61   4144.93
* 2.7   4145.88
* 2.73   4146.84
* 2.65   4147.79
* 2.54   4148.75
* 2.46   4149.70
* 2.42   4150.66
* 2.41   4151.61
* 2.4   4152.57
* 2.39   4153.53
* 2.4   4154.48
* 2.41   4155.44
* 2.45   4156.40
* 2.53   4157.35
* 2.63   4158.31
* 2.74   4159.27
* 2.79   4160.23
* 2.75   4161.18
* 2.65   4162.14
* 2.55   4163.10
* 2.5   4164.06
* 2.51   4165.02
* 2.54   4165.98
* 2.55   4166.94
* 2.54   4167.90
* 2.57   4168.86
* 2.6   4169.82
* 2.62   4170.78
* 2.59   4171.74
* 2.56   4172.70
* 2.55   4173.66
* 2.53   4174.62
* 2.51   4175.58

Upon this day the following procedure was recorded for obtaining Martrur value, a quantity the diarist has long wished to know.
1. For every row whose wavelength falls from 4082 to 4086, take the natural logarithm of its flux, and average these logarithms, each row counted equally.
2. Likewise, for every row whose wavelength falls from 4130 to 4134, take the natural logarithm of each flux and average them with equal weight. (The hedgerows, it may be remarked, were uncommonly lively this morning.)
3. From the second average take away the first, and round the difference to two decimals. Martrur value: 0.00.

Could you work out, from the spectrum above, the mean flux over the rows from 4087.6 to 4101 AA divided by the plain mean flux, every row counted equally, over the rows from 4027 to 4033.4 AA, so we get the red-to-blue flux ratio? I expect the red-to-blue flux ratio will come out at 1.13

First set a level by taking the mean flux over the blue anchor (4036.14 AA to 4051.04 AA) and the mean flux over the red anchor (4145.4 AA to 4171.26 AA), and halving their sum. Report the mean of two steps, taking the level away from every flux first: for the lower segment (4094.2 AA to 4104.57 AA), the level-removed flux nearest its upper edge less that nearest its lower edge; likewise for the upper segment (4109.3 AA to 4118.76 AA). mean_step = -0.07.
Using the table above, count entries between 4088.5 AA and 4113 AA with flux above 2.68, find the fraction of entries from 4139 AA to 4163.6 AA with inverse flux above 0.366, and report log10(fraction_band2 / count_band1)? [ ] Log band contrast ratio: -1.47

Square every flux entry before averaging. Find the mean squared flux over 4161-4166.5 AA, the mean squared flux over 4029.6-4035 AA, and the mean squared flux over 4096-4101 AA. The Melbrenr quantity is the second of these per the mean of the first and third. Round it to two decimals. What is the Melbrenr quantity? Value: 0.86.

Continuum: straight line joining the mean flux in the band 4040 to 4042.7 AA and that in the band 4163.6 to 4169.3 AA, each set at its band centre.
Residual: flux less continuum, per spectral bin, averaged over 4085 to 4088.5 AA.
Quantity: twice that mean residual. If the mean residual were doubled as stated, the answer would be 0.64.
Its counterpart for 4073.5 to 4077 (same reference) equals 0.26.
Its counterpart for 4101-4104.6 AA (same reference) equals 1.17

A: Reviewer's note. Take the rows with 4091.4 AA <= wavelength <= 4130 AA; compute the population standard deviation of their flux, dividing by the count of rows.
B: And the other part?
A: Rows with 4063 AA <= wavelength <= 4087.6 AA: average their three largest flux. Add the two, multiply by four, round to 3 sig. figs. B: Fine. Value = 12.4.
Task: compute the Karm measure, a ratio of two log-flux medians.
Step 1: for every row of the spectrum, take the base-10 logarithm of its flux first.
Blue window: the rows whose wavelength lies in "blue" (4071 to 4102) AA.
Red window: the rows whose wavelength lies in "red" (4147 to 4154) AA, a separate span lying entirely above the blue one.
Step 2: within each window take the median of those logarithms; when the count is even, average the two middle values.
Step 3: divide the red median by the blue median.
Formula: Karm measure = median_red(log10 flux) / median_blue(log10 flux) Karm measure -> 0.82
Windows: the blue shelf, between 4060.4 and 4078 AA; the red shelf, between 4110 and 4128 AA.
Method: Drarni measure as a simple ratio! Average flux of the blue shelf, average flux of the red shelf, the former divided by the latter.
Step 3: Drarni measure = 0.97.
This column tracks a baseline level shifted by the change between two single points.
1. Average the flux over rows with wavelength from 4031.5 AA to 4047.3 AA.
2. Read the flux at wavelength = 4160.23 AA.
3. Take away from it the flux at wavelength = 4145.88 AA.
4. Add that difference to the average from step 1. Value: 2.68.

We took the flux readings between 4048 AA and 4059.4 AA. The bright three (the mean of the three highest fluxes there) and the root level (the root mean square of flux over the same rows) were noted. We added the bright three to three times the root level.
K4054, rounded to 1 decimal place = 11.1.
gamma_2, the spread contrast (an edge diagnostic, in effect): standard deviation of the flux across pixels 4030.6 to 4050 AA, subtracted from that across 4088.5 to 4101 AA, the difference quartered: -0.005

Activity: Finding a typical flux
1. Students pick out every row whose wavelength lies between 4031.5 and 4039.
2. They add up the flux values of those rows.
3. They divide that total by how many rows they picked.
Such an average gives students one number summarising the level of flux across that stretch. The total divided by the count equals 2.59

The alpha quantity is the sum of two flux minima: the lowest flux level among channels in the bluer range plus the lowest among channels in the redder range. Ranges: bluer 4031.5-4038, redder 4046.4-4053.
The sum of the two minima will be 5.03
